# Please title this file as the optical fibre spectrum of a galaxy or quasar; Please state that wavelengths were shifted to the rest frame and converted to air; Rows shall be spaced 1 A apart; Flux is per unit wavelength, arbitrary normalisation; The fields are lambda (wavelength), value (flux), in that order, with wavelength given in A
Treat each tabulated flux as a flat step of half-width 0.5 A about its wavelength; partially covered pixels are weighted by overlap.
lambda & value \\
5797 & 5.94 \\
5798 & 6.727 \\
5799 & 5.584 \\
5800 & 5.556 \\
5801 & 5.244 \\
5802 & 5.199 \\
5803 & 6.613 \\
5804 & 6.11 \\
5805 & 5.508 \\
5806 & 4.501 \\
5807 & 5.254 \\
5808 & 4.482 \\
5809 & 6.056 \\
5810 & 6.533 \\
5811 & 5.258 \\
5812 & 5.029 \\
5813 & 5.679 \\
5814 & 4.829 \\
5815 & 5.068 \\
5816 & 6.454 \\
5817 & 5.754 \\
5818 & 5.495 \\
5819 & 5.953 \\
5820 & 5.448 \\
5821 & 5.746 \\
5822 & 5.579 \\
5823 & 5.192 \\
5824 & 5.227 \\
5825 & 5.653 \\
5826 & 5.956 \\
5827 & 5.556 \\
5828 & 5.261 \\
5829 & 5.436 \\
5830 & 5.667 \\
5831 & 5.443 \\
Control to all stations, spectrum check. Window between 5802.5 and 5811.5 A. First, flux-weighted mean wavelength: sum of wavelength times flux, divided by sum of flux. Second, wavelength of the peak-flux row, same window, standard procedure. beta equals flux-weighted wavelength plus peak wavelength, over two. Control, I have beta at 5805.0 A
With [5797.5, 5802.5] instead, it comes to 5798.9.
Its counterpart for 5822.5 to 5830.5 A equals 5826.3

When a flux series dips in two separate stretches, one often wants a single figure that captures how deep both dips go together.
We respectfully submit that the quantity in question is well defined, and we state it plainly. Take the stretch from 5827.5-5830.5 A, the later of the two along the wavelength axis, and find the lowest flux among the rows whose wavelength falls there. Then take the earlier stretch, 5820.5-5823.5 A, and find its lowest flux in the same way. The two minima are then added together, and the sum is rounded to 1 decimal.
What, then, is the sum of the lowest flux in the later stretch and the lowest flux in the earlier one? 10.5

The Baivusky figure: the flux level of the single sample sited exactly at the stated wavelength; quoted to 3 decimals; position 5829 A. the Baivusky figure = 5.436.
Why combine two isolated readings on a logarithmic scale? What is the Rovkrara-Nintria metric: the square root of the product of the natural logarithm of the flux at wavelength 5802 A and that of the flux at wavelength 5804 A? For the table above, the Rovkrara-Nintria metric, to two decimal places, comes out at 1.73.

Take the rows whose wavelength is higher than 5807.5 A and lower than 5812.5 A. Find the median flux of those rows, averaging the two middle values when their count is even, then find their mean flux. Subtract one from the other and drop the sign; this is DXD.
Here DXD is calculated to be 0.21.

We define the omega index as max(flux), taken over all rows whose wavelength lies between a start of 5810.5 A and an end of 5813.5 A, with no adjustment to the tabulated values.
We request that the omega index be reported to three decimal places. 5.679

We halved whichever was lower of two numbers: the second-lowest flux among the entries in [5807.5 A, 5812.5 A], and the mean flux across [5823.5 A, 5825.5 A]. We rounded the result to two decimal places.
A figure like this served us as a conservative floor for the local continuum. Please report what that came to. 2.51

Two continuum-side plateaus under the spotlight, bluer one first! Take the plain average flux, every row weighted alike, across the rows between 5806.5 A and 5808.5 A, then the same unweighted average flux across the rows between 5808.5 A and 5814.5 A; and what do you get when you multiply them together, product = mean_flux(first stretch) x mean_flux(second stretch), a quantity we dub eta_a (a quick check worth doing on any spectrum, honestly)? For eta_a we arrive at 27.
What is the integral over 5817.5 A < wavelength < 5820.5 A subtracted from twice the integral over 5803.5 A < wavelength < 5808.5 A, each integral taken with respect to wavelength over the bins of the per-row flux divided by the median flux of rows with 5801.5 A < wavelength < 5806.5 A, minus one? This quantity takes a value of -0.7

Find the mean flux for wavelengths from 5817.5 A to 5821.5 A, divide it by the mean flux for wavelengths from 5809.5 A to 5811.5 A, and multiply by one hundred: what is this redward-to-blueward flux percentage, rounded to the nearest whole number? 96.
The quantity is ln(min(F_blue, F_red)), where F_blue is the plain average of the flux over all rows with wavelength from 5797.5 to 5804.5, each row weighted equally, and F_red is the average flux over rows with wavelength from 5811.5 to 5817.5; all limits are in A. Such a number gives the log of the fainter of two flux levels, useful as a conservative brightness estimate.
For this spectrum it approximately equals 1.70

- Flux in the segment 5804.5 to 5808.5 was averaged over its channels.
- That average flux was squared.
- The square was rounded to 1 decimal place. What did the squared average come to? 24.4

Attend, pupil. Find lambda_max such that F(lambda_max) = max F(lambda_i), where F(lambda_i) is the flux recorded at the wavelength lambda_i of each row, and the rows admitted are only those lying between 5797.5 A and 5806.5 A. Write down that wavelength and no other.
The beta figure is 5798 A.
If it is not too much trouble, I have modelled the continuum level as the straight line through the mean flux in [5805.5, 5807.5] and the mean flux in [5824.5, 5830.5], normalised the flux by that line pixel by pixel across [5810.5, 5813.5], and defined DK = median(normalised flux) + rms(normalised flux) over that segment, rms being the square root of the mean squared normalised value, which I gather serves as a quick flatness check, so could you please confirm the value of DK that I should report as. 2.10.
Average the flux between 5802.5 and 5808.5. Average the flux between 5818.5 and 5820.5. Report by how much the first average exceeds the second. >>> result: -0.29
